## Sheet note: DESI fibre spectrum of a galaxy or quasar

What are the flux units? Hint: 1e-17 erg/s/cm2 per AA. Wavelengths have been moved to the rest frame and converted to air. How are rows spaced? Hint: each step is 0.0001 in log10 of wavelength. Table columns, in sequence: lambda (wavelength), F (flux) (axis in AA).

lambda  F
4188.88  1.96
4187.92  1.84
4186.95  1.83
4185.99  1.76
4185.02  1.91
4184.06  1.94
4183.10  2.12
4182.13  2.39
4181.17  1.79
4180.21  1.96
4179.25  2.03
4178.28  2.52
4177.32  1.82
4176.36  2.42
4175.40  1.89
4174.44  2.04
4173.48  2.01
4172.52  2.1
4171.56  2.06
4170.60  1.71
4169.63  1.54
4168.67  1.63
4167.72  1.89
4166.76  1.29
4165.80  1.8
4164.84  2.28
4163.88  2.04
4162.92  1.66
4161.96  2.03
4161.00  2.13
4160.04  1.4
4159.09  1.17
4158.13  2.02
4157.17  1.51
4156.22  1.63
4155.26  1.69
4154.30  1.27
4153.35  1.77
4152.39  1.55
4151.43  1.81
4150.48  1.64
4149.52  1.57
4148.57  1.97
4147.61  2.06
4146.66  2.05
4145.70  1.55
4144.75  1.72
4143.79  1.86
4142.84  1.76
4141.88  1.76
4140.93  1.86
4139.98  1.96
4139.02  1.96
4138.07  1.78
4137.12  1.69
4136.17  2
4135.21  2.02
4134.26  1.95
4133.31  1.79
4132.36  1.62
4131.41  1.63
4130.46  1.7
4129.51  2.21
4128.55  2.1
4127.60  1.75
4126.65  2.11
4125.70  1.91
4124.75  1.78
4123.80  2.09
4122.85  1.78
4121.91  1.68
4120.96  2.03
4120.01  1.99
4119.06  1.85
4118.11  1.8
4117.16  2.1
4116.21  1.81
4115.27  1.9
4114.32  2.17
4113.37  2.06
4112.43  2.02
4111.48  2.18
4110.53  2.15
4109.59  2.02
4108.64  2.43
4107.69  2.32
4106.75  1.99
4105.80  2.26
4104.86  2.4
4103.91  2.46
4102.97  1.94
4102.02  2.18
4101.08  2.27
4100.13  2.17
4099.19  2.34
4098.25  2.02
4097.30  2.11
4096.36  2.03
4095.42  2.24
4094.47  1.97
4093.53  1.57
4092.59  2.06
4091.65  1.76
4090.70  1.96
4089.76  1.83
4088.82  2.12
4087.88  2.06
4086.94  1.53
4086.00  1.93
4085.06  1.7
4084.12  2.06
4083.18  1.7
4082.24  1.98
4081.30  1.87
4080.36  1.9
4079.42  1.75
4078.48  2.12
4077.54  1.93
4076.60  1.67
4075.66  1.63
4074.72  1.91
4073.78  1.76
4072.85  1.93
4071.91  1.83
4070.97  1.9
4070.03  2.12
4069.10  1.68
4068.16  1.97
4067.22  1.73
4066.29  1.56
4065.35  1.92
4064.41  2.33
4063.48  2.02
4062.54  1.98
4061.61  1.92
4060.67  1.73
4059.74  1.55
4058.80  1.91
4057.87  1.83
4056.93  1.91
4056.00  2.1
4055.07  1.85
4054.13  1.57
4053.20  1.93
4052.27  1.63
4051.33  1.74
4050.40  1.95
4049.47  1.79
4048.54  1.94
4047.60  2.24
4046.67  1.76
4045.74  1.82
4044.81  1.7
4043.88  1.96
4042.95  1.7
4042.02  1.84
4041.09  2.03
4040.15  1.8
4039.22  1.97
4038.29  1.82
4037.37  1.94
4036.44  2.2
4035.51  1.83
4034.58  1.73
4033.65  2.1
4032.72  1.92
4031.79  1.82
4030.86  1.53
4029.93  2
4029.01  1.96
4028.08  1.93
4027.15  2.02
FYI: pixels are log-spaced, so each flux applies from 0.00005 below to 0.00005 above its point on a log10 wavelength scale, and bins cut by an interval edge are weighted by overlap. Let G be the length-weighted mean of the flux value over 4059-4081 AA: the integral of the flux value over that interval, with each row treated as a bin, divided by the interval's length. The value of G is 1.86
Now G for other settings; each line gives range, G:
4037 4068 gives 1.86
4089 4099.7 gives 1.99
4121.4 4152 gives 1.85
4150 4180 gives 1.82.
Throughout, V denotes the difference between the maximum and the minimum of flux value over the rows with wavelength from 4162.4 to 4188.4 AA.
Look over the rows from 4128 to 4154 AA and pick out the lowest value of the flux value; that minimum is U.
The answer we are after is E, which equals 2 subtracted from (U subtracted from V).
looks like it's -2.3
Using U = 1.55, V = 1.23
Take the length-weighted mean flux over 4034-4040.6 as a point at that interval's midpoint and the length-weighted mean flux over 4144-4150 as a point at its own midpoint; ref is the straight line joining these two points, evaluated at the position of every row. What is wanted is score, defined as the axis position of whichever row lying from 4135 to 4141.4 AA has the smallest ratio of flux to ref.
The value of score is 4137.12 AA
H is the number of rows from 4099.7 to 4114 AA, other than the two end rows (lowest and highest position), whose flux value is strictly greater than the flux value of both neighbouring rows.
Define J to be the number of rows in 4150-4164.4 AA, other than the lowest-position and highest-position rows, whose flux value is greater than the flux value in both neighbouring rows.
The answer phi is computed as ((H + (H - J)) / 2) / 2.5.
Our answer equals 0.60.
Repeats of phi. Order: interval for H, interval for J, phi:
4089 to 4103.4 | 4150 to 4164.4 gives 1.40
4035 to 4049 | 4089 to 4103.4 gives 1.20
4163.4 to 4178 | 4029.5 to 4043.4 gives 1.20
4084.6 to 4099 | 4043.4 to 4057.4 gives 1.40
